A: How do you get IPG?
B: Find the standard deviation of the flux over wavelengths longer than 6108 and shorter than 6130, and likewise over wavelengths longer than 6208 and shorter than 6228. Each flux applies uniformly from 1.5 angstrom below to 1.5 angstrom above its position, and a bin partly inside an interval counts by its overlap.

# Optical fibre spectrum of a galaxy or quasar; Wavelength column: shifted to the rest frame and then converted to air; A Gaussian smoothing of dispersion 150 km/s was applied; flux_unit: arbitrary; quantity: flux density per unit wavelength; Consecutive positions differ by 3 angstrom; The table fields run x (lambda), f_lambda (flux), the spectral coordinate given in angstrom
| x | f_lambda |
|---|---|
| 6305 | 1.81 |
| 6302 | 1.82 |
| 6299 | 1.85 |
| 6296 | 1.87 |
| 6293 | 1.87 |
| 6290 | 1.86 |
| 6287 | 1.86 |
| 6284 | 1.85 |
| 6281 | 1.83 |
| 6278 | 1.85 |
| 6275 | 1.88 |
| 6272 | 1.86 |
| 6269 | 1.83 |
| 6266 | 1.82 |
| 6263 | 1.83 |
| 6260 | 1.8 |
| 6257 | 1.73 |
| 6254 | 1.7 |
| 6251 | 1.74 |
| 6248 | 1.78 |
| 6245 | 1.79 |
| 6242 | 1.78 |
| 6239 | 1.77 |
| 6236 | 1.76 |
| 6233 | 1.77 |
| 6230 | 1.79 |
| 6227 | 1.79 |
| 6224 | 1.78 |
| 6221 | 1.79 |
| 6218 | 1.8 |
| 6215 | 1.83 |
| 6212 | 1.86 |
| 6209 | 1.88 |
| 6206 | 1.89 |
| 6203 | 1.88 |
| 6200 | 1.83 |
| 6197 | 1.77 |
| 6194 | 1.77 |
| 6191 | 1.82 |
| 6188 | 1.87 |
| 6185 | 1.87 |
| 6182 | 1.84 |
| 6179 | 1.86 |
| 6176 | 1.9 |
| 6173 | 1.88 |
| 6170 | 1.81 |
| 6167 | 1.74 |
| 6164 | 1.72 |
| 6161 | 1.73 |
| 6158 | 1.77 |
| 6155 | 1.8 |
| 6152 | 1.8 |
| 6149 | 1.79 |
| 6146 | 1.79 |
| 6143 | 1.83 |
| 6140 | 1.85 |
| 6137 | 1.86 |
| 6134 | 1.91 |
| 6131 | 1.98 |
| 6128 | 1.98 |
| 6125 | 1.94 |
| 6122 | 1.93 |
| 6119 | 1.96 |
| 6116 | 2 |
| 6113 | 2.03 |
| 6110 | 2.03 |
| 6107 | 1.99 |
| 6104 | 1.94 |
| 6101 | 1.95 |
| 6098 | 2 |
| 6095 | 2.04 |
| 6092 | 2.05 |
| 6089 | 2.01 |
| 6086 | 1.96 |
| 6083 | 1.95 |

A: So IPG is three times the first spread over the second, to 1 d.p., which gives 3.1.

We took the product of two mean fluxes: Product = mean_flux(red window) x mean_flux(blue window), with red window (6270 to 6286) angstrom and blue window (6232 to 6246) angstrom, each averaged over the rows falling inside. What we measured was 3.29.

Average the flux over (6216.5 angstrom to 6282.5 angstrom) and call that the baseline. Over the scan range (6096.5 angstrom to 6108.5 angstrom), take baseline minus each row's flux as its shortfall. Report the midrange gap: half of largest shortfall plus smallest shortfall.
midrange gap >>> -0.176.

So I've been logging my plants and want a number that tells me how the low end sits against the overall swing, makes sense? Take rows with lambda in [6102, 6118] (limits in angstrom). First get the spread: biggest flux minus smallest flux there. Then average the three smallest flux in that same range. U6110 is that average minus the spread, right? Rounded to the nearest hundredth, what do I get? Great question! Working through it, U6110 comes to 1.89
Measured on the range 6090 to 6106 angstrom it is 1.85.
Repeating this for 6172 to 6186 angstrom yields 1.80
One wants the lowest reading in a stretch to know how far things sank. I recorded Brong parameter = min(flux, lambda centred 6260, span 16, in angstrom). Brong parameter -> 1.7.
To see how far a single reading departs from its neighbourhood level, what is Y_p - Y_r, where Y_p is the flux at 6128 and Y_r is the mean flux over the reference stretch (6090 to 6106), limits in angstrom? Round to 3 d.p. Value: -0.016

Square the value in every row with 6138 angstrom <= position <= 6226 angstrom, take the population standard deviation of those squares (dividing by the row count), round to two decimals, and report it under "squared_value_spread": 0.18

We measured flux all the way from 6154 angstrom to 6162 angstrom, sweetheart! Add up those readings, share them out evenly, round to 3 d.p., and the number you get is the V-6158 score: 1.767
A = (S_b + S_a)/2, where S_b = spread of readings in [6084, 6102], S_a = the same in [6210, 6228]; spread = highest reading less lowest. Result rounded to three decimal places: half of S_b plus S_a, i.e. 0.090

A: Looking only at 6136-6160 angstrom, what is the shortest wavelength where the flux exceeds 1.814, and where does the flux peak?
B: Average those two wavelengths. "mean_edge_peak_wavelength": 6137.0 angstrom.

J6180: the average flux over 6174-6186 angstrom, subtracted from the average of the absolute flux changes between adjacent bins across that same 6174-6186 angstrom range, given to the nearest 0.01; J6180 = -1.84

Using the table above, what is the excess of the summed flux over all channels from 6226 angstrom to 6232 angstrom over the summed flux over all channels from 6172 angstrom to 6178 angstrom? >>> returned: -0.20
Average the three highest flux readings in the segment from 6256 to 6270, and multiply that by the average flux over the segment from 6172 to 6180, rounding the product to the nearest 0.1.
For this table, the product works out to 3.4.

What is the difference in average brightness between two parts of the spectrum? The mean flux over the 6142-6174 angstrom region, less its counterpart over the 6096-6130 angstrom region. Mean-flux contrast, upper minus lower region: -0.19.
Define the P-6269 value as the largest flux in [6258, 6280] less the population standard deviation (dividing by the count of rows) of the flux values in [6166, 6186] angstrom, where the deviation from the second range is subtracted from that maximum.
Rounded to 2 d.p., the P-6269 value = 1.83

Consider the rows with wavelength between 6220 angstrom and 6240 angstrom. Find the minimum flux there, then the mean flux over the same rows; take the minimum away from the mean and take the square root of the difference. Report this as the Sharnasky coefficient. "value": 0.136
